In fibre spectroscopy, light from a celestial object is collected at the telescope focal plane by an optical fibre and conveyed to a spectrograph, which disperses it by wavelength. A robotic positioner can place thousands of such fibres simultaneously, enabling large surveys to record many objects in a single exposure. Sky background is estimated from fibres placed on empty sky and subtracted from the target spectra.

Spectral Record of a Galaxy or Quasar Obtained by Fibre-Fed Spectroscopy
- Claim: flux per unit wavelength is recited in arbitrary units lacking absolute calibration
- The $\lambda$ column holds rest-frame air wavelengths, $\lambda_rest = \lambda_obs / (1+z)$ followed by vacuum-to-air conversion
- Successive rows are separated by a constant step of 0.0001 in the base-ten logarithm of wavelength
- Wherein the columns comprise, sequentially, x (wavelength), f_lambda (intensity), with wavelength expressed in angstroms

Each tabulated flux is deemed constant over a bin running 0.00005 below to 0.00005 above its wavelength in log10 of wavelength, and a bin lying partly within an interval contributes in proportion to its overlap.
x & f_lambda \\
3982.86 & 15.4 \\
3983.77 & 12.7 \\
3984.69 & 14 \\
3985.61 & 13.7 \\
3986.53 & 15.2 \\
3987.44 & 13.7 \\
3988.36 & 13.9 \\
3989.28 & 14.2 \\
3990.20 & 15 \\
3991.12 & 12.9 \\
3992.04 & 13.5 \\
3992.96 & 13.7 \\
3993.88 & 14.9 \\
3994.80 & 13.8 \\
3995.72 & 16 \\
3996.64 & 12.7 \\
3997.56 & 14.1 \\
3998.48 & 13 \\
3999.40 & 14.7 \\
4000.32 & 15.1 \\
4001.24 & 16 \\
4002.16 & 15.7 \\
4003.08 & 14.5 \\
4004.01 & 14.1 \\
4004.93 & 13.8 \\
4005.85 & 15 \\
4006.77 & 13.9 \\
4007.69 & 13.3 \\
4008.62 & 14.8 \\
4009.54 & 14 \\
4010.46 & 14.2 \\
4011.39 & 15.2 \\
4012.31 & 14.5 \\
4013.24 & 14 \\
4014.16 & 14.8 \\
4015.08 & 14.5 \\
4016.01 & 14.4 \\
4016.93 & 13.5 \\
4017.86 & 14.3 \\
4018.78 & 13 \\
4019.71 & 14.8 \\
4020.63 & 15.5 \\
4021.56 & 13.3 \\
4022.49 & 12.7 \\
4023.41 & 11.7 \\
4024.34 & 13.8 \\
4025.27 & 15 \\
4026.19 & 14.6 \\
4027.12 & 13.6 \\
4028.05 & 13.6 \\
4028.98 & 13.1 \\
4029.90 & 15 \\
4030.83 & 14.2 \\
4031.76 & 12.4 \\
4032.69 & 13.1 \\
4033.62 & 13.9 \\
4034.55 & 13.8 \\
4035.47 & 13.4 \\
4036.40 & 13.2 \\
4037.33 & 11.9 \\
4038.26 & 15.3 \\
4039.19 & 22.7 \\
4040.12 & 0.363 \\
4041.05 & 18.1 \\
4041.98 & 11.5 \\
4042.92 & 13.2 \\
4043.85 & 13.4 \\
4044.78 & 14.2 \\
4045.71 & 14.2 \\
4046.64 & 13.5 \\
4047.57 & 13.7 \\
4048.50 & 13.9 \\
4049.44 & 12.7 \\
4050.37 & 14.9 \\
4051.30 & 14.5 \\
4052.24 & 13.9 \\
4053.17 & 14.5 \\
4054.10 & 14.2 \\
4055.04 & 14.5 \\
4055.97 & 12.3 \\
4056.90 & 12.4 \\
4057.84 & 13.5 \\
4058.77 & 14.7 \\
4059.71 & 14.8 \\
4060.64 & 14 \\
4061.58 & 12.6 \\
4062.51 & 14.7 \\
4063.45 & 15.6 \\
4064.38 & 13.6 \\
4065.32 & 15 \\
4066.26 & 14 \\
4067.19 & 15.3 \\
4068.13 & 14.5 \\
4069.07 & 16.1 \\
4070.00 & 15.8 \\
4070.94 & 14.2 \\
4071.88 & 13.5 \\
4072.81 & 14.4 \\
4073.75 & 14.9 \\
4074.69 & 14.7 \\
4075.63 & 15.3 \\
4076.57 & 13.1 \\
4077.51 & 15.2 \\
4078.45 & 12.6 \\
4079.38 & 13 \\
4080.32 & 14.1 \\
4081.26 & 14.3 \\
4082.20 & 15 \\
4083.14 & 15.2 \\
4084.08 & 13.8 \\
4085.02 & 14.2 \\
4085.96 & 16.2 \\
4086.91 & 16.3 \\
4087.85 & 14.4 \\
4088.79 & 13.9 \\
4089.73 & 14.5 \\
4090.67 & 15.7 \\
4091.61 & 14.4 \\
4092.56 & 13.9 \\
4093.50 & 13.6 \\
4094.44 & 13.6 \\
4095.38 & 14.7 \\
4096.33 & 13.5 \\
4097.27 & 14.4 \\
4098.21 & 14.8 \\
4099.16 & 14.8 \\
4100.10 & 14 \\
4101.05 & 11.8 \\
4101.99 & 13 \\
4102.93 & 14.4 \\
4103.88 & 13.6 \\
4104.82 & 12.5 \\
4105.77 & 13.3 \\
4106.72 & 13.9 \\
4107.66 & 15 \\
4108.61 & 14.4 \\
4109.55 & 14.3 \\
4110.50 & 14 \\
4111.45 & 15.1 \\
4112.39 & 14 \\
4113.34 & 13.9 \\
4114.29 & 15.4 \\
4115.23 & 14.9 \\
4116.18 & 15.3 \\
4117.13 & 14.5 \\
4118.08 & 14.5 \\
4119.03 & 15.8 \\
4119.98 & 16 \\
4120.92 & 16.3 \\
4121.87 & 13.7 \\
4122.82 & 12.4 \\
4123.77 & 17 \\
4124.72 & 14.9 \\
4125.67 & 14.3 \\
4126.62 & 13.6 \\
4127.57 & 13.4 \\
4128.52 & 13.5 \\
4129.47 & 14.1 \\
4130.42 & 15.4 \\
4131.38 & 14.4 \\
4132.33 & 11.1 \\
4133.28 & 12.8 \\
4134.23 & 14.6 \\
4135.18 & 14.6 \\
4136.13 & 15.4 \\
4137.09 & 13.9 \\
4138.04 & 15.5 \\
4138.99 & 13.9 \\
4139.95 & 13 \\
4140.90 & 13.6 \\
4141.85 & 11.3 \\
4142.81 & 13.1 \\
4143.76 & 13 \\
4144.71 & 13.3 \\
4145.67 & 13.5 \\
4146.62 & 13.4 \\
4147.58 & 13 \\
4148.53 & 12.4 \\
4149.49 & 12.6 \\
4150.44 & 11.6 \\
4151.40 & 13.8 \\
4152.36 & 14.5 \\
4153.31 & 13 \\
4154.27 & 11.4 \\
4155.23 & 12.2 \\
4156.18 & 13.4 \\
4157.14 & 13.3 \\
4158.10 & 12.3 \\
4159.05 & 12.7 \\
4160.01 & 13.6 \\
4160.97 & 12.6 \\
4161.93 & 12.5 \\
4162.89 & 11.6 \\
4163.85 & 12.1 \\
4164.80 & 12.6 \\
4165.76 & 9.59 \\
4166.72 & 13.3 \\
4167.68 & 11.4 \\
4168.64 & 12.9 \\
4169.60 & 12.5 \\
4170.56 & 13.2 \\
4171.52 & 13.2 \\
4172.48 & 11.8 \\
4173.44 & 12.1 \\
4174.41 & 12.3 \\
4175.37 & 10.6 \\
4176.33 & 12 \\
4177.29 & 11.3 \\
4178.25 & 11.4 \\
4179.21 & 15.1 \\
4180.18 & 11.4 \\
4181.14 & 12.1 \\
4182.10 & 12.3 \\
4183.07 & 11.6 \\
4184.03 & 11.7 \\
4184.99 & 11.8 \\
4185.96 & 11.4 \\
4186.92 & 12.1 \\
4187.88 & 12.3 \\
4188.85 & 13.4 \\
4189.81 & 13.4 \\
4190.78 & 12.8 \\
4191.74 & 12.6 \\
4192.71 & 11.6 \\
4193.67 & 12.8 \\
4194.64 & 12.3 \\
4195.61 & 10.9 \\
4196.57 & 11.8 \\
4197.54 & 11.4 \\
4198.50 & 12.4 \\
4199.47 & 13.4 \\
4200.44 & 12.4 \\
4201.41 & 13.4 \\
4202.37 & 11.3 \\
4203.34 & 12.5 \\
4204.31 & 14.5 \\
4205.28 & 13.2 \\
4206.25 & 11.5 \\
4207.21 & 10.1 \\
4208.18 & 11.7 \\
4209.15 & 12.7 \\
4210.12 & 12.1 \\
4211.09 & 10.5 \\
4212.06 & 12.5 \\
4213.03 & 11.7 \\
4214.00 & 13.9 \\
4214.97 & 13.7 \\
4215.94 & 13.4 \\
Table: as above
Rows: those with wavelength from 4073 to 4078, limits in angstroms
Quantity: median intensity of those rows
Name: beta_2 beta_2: 14.9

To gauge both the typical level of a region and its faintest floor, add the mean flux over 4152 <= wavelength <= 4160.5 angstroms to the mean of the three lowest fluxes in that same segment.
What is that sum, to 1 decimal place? 24.9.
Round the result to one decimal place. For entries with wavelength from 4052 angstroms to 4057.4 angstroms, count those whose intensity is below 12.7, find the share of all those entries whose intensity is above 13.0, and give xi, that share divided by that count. 0.3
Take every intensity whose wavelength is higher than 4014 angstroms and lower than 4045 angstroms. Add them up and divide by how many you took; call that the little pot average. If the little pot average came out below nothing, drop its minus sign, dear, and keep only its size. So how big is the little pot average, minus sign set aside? 13.7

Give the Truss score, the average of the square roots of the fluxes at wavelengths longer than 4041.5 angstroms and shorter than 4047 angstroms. 3.65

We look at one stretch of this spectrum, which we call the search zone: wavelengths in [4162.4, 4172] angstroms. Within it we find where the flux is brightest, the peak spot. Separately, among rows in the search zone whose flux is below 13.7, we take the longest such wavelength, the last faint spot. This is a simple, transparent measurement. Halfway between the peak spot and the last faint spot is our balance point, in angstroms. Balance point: 4169.1 angstroms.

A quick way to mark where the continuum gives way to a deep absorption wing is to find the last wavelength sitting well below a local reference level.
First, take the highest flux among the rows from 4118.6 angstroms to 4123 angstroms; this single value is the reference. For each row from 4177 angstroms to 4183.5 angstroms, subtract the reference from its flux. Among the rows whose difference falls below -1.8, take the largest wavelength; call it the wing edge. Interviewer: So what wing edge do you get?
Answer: 4183.07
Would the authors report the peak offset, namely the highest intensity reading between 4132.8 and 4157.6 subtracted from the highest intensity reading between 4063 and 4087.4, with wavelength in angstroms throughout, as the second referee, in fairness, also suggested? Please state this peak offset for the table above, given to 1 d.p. 0.8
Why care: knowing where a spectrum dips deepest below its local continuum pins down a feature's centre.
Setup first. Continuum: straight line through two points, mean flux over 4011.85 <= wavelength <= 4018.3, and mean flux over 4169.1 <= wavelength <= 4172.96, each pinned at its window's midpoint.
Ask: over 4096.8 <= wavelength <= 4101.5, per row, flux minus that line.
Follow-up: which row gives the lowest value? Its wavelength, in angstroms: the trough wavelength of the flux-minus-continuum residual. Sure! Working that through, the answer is 4101.05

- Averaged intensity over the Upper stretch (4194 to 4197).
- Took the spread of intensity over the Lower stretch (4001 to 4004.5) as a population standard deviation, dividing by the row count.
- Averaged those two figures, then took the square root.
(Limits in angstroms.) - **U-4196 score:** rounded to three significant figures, 2.50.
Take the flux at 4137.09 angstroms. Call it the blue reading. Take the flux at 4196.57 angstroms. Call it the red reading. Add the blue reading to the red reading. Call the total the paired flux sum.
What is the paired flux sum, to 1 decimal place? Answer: 25.7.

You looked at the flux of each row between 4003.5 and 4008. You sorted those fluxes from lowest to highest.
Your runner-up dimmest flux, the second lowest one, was 13.8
